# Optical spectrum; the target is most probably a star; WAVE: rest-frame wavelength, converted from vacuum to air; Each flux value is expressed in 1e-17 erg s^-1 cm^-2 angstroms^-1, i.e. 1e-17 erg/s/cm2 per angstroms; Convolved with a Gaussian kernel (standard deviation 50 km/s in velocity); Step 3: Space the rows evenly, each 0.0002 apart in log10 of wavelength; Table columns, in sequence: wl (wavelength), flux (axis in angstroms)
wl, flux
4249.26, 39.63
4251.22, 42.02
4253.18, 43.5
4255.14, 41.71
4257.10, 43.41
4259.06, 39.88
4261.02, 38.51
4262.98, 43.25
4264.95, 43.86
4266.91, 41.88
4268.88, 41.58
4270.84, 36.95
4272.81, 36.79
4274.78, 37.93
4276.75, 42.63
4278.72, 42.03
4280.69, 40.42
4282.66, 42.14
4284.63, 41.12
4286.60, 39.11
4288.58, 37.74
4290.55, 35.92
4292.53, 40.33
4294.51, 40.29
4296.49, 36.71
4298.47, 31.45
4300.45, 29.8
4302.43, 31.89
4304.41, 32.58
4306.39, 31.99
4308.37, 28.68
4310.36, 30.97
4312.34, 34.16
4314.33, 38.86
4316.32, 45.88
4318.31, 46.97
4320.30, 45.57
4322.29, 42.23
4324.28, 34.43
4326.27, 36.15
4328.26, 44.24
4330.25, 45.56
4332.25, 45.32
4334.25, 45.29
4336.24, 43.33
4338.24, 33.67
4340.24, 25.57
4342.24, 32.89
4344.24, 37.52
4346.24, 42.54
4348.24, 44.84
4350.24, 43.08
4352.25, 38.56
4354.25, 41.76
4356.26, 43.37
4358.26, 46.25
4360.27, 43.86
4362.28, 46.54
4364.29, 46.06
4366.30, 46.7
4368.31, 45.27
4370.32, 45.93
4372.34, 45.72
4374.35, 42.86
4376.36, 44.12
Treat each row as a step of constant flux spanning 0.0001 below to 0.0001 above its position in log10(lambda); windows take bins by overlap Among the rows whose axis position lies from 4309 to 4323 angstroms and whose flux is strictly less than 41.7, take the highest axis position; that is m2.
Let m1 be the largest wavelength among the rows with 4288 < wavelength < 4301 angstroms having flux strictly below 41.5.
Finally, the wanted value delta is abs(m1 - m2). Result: 13.9 angstroms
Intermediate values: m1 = 4300.45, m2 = 4314.33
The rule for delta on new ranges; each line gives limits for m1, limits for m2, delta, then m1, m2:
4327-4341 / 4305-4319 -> 25.9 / 4340.24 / 4314.33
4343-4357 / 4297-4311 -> 41.9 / 4352.25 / 4310.36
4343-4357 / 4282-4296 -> 57.7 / 4352.25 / 4294.51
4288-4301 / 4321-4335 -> 25.8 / 4300.45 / 4326.27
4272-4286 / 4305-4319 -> 29.7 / 4284.63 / 4314.33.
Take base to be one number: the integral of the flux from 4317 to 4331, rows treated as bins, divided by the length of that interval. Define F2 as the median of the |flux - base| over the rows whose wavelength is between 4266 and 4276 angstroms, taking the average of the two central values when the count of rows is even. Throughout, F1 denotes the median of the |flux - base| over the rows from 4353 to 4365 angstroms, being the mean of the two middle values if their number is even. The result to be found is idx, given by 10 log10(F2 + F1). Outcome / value 8.5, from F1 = 2.8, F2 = 4.3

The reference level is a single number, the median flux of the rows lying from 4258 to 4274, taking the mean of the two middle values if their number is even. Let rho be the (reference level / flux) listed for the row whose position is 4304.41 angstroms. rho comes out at 1.3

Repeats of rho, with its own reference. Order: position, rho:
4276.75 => 1.0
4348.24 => 0.9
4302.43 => 1.3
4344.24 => 1.1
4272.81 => 1.1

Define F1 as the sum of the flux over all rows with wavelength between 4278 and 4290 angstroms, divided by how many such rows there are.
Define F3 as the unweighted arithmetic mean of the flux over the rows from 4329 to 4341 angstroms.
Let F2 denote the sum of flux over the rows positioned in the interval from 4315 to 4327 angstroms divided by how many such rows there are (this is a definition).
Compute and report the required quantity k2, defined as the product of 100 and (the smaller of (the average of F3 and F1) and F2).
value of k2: 4011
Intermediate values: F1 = 40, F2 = 41.9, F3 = 40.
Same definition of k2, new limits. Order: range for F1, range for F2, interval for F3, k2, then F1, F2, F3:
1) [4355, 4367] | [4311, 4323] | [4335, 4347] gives 4069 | 45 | 42.3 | 36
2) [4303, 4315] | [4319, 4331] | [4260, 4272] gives 3694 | 33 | 41.4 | 41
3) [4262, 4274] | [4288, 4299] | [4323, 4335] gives 3707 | 41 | 37.1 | 42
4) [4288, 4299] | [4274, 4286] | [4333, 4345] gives 3673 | 37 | 41.0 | 36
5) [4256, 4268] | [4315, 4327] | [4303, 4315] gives 3734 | 42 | 41.9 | 33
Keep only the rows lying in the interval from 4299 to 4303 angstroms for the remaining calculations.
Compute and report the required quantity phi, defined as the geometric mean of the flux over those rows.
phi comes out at 31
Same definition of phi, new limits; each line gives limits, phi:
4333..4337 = 44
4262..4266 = 44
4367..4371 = 46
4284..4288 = 40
